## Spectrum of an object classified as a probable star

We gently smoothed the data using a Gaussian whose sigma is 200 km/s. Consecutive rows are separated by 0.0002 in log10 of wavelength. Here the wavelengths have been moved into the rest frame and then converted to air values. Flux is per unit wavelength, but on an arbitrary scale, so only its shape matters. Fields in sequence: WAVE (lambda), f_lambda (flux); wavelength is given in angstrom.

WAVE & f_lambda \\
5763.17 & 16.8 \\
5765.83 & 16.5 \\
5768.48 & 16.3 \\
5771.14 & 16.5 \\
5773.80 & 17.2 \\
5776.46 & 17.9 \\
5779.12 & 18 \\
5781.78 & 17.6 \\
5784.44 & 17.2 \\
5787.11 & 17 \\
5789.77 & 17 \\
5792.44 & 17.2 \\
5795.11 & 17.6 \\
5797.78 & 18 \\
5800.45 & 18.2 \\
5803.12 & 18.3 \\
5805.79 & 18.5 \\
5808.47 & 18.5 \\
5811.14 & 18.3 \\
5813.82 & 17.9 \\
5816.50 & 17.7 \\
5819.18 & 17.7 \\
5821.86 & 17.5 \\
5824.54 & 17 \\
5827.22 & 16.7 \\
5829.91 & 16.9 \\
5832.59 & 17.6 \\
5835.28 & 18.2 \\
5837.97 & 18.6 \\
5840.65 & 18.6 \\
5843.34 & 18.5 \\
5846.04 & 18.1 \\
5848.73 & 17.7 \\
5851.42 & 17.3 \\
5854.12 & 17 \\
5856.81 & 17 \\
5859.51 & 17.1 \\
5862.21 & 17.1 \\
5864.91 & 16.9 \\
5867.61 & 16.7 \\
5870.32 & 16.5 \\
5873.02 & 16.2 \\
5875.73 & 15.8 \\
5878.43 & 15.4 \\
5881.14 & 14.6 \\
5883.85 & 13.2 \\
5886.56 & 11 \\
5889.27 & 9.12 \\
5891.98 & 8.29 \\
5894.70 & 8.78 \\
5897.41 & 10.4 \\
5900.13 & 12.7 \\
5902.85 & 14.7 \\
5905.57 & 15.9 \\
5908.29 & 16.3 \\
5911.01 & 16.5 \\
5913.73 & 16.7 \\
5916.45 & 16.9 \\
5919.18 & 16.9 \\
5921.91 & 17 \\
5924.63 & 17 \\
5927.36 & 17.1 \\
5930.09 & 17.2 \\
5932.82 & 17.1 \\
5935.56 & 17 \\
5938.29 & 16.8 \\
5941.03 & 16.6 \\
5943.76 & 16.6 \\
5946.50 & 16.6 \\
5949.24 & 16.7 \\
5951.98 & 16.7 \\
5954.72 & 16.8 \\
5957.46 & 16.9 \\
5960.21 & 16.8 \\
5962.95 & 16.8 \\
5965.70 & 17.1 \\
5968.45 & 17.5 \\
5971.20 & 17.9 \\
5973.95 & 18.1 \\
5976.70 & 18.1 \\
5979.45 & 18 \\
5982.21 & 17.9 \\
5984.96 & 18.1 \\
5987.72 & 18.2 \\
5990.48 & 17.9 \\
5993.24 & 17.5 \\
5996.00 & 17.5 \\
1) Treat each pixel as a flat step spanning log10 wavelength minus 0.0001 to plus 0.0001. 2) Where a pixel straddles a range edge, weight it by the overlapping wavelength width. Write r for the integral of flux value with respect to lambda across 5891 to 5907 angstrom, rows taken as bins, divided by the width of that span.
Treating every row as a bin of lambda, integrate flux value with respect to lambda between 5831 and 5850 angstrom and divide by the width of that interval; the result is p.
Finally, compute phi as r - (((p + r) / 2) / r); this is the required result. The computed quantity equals 10.6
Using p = 18.17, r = 11.9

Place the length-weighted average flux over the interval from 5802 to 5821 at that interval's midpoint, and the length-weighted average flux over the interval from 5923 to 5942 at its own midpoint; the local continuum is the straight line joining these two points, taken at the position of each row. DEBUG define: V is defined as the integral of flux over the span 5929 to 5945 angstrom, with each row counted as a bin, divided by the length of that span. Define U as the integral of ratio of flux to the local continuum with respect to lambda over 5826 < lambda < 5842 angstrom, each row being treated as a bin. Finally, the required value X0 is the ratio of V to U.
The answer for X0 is 1.06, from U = 15.9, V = 16.9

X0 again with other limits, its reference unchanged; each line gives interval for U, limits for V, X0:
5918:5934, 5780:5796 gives 1.08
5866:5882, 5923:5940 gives 1.17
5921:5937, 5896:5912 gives 0.89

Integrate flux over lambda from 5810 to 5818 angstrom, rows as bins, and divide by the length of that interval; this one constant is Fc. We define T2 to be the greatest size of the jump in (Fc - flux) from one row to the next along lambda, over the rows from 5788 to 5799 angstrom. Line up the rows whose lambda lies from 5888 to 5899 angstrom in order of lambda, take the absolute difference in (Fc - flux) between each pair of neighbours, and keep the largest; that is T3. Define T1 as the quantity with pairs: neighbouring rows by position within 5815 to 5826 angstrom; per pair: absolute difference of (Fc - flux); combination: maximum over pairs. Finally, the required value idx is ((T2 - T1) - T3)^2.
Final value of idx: 2.96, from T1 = 0.50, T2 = 0.40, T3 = 1.6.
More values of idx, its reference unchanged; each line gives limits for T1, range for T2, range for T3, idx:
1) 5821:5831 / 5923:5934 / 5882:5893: 6.76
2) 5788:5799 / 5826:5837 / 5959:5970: 0.01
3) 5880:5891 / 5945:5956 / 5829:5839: 7.84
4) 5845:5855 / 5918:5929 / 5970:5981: 0.25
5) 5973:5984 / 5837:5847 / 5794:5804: 0.01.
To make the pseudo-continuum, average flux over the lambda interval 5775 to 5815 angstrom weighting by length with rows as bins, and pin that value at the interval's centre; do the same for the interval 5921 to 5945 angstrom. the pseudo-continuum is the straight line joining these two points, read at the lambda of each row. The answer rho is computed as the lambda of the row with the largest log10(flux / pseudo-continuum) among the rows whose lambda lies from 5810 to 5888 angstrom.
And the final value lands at 5840.65 angstrom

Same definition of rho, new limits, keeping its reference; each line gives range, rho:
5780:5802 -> 5800.45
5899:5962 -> 5930.09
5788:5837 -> 5808.47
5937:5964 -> 5957.46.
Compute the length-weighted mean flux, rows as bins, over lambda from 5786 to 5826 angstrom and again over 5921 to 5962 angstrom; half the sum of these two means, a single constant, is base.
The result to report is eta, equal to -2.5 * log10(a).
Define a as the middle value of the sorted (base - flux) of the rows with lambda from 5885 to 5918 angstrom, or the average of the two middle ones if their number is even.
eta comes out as -1.4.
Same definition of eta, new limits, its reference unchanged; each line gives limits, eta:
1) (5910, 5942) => 1.1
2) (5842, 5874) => 1.5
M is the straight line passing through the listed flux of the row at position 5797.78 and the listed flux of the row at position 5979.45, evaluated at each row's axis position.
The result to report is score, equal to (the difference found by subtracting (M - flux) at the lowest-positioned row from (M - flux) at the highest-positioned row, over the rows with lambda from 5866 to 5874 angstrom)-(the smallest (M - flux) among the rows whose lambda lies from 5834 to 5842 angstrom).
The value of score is 1.1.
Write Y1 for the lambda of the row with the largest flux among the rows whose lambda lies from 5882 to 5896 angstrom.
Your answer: 5883.85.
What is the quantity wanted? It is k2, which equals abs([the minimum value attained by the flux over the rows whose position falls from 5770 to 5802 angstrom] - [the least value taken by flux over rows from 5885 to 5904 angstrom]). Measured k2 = 8.2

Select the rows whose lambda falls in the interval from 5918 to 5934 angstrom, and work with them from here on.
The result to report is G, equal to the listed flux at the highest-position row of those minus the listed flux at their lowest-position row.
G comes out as 0.2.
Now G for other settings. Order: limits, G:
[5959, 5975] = 1.3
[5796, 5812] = 0.3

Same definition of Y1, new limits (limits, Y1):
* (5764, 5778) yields 5776.46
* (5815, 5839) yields 5837.97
